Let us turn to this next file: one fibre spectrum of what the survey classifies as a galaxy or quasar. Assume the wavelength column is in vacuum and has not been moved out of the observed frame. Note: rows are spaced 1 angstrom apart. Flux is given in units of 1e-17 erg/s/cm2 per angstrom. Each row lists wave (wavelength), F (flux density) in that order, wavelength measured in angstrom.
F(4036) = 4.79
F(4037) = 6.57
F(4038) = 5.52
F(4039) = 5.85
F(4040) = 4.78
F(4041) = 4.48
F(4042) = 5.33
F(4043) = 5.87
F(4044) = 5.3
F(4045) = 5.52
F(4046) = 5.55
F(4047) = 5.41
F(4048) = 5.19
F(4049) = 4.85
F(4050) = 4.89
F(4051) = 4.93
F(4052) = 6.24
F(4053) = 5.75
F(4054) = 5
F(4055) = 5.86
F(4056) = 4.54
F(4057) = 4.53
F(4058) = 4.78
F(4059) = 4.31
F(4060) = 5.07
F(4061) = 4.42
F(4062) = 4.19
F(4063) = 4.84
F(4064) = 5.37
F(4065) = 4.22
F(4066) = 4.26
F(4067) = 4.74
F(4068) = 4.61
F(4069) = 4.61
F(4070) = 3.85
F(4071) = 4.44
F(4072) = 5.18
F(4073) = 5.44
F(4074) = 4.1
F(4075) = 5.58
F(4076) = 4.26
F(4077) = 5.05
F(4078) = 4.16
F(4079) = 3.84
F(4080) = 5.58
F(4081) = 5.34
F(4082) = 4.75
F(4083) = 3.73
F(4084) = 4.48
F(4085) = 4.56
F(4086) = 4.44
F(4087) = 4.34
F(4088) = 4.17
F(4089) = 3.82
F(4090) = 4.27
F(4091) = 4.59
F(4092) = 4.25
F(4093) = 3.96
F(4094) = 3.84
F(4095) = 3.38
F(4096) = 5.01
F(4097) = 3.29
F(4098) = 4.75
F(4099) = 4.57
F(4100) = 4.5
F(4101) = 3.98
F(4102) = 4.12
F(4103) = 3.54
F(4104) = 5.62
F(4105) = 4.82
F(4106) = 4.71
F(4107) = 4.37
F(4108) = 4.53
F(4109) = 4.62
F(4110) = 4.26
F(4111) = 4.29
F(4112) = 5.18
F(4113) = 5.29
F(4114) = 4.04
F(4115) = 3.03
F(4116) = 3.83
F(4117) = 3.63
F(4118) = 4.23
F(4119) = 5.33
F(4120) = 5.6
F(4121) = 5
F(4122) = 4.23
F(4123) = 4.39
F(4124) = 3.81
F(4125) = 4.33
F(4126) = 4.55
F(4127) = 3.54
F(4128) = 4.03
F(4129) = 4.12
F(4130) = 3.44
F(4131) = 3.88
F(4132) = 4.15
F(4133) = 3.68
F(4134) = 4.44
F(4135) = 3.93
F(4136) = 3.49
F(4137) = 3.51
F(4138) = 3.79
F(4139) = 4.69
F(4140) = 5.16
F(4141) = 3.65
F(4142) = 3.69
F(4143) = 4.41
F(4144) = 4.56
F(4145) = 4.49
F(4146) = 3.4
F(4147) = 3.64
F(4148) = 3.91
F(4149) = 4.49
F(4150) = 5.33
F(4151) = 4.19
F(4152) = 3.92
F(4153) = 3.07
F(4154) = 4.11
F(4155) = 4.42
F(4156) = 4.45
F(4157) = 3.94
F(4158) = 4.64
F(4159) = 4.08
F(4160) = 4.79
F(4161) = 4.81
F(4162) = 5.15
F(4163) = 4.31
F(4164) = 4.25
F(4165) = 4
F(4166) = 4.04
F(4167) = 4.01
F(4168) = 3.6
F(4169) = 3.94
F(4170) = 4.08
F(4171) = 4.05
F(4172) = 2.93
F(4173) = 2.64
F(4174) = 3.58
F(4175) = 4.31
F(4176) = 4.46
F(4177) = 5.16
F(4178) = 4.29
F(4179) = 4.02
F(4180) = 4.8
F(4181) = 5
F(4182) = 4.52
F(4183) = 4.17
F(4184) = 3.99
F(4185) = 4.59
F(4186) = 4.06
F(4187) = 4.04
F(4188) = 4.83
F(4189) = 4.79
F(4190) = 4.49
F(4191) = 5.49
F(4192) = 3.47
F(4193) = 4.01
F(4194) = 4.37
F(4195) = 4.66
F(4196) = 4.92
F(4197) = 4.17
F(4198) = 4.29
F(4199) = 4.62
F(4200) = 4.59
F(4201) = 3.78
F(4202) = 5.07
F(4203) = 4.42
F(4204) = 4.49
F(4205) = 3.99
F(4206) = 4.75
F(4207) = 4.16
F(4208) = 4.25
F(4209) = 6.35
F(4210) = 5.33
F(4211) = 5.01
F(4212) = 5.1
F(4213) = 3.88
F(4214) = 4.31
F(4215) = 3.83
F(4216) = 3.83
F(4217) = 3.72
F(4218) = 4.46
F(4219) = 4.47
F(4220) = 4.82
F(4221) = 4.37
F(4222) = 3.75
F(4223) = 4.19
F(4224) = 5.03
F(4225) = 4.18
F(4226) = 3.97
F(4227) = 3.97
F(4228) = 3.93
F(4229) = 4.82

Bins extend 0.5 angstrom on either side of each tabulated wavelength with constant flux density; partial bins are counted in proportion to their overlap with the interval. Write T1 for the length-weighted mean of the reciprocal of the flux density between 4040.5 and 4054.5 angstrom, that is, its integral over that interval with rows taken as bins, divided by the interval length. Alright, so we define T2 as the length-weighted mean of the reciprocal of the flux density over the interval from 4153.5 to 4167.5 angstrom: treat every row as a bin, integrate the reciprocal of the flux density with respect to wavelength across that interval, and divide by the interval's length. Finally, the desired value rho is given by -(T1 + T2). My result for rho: -0.421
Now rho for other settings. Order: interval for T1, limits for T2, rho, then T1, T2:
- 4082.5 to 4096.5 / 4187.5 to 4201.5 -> -0.467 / 0.240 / 0.227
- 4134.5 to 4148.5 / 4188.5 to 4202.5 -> -0.479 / 0.253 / 0.226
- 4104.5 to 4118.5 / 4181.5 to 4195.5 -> -0.465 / 0.235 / 0.230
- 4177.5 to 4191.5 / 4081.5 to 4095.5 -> -0.465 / 0.224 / 0.241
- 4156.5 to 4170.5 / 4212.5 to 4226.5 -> -0.477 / 0.237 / 0.240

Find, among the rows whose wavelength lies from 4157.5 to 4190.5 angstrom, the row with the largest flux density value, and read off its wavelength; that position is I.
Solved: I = 4177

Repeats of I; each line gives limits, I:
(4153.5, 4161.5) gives 4161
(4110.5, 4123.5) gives 4120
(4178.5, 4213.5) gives 4209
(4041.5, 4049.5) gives 4043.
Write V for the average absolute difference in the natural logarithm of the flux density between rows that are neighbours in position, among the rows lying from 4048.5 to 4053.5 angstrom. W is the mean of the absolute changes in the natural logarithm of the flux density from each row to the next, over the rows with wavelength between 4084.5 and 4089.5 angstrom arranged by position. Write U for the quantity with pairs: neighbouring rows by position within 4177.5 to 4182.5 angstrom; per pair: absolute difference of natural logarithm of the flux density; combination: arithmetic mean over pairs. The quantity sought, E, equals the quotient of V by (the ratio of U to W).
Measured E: 0.04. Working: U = 0.10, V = 0.08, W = 0.044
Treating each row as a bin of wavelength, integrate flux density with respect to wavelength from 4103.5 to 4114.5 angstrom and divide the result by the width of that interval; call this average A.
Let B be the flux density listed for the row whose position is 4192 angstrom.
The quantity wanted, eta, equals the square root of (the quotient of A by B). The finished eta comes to 1.16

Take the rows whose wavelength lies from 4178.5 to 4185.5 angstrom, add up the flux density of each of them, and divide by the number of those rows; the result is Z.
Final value 4.4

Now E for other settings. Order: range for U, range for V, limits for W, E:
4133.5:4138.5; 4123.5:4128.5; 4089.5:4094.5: 0.11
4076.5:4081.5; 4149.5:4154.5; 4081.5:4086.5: 0.14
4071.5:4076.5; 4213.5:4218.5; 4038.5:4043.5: 0.05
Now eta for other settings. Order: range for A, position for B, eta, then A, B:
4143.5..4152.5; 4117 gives 1.08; 4.2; 3.63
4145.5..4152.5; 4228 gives 1.02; 4.1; 3.93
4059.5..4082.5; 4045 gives 0.92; 4.7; 5.52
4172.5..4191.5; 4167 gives 1.05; 4.4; 4.01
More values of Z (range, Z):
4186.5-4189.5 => 4.6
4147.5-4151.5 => 4.5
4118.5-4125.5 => 4.7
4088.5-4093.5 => 4.2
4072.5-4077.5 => 4.9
